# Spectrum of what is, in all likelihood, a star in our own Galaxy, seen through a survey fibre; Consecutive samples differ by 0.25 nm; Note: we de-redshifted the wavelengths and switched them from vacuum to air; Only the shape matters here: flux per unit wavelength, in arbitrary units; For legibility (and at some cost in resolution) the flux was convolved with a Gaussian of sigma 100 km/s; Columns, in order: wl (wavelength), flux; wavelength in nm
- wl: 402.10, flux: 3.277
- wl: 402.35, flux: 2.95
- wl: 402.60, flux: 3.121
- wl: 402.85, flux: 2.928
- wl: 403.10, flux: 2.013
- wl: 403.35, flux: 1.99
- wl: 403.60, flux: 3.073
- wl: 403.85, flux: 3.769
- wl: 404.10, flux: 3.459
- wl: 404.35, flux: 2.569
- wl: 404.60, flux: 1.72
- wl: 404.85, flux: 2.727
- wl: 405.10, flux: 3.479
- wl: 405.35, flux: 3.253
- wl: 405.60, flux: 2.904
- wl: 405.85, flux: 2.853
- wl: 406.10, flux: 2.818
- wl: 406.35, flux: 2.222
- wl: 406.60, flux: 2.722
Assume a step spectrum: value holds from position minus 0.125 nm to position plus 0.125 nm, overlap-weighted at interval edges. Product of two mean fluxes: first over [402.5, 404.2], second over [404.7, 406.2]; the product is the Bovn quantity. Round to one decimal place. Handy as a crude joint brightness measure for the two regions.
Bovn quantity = 8.7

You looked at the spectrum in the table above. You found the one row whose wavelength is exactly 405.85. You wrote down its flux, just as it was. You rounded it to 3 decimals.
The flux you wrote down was 2.853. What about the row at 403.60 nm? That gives 3.073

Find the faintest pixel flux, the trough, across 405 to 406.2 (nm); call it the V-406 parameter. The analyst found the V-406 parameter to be 2.818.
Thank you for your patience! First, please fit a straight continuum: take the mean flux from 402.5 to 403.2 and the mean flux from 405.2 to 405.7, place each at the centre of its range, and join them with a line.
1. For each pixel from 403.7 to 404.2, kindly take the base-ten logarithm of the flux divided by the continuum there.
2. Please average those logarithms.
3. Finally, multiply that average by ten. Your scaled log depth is 1.0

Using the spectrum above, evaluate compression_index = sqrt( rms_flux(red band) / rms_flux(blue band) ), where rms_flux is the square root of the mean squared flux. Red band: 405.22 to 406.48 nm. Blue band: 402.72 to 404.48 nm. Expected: 0.99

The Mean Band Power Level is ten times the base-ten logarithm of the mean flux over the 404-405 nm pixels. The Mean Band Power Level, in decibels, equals 4.18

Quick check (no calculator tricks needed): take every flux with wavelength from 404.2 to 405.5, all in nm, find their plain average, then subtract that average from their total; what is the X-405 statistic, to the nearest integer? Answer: 11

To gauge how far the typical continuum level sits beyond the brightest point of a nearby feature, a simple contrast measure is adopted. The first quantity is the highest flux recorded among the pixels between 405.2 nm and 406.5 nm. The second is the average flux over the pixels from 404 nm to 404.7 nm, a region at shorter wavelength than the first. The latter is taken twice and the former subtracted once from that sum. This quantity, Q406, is 1.91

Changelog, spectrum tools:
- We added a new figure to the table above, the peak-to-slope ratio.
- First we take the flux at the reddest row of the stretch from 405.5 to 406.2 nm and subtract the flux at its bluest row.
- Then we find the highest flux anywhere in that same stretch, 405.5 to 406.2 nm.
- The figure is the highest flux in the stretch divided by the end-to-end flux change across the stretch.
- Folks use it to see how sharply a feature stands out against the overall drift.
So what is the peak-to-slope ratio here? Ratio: -34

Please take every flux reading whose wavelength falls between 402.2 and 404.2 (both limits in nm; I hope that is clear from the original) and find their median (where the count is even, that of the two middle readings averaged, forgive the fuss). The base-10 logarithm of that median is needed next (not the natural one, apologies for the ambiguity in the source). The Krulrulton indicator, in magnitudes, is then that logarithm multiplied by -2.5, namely -1.20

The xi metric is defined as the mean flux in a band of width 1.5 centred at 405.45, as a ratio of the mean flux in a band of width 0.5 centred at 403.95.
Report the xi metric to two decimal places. 0.83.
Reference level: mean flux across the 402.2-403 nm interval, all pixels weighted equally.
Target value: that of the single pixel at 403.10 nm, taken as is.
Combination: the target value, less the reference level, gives -1.0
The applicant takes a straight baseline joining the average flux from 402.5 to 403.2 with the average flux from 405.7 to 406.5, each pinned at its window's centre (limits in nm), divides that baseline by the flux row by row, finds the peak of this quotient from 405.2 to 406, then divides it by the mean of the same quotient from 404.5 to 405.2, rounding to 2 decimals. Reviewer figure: 0.85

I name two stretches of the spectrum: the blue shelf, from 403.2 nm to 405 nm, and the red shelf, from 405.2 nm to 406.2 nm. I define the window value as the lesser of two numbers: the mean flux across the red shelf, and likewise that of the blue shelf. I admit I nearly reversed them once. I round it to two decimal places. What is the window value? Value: 2.76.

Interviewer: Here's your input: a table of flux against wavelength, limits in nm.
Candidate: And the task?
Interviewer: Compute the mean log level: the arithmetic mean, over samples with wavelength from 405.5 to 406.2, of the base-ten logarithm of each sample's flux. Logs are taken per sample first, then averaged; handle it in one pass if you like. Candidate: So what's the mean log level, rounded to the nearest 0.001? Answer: 0.456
